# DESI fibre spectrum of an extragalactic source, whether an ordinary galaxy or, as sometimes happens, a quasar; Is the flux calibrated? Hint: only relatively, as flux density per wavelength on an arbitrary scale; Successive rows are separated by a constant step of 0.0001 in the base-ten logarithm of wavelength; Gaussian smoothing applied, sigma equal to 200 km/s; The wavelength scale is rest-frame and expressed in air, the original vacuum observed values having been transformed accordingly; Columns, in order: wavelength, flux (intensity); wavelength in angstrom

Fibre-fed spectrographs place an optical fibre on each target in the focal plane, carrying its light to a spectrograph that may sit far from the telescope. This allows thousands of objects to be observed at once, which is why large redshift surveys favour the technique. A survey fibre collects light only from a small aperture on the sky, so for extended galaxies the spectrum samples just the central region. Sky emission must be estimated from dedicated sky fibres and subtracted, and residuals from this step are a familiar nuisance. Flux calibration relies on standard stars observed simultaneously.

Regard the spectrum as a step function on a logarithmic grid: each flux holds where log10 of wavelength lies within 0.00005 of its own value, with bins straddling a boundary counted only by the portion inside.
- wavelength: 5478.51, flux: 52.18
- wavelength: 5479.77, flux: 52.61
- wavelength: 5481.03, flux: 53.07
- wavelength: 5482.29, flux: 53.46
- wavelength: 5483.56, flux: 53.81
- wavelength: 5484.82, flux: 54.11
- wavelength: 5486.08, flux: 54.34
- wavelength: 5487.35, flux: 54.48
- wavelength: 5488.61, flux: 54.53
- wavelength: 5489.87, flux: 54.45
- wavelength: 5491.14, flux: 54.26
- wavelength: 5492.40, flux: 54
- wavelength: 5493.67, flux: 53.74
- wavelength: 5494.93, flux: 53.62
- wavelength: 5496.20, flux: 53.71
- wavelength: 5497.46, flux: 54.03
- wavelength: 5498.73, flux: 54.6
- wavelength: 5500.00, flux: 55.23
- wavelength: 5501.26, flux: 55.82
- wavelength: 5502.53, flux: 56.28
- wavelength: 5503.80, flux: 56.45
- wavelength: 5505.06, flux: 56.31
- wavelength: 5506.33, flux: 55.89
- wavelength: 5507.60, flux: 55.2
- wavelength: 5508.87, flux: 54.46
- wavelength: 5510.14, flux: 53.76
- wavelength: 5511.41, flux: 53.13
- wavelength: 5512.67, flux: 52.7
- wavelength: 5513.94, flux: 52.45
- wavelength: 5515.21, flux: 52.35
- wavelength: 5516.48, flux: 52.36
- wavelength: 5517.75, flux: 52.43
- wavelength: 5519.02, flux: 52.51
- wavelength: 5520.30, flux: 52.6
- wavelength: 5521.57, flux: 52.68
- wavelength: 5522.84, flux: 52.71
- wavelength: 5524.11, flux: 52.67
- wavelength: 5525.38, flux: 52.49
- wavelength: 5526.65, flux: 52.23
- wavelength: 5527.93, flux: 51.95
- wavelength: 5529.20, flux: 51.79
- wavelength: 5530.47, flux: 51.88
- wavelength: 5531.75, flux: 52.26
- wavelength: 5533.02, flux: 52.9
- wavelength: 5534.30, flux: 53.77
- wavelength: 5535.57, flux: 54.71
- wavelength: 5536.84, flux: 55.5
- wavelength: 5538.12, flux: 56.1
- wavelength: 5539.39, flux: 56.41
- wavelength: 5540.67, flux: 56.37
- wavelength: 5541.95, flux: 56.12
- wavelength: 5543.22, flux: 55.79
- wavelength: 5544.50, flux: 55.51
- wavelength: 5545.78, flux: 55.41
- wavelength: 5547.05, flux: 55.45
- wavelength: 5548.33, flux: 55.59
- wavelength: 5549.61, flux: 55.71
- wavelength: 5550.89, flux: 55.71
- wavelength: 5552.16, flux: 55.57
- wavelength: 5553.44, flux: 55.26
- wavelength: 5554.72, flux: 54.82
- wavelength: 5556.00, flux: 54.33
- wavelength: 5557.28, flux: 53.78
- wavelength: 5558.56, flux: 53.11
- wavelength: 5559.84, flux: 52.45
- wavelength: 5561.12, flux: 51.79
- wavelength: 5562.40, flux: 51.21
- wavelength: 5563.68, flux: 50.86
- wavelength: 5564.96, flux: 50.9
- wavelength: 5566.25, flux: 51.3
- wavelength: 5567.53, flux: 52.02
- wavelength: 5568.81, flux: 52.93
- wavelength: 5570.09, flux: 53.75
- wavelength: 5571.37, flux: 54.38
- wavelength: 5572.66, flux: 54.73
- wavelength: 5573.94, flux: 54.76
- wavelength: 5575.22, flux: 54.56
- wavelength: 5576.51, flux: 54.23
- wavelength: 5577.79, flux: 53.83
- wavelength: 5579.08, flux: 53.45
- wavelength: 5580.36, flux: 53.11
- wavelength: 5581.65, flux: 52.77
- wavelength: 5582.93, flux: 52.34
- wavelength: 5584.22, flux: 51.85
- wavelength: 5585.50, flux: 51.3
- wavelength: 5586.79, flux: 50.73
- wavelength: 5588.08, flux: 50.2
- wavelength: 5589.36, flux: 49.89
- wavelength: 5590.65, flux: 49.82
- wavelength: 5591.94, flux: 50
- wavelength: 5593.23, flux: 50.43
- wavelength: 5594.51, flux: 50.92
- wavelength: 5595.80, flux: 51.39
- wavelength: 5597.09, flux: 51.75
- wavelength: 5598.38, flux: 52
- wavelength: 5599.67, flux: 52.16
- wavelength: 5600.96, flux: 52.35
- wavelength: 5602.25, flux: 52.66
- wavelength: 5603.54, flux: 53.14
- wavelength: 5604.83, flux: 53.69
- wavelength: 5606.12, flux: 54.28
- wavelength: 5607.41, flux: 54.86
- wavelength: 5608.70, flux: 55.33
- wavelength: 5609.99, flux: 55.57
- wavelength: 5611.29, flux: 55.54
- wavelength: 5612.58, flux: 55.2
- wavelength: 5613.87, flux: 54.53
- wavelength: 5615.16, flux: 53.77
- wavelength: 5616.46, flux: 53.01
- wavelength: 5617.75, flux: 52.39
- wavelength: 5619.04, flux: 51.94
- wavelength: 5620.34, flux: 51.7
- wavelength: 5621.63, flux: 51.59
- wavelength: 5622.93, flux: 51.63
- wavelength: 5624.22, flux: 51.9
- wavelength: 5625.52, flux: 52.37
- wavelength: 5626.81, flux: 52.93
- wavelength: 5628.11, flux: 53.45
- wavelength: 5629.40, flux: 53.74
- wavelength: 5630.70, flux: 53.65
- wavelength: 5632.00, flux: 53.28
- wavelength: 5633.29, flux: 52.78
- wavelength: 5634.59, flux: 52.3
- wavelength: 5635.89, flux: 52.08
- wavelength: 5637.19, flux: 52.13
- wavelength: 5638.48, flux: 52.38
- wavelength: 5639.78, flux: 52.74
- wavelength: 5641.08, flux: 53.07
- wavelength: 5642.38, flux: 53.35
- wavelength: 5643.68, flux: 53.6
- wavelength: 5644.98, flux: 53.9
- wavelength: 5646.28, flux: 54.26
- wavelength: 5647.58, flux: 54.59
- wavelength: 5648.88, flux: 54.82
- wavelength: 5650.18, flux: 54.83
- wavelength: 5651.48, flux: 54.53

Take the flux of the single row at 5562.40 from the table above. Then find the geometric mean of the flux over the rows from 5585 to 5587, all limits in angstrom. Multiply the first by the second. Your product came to 2612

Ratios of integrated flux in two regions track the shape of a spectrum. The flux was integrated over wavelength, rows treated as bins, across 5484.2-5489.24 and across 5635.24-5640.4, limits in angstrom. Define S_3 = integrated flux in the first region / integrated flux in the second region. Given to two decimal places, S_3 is 1.01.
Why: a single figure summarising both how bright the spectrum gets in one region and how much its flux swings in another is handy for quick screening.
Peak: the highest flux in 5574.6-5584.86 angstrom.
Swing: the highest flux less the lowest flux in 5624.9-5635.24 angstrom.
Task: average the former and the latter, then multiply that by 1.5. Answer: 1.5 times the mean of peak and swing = 42.0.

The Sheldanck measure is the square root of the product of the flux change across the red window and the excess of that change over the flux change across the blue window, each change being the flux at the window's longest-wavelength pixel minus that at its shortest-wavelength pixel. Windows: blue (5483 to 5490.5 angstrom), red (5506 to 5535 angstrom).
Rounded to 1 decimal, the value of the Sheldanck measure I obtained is 2.4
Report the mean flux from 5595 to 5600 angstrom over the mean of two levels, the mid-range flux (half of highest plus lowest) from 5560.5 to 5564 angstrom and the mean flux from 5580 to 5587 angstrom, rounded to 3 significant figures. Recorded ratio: 1.00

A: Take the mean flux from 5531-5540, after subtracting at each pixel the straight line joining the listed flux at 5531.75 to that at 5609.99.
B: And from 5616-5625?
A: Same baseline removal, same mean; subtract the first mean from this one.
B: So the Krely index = -6.1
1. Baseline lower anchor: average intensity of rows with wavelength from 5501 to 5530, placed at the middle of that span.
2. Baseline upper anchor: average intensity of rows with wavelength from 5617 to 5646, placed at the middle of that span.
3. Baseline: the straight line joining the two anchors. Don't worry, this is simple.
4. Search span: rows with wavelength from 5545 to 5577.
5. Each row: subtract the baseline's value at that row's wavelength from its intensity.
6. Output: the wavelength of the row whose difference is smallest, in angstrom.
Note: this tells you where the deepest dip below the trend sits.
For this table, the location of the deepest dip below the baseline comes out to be 5563.68 angstrom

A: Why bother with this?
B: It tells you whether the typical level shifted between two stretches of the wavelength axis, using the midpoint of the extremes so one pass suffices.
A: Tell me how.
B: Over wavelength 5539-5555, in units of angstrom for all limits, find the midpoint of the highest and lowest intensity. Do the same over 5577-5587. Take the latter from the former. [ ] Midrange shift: 3.3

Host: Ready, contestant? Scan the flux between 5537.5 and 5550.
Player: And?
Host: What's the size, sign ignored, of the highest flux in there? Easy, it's 56.4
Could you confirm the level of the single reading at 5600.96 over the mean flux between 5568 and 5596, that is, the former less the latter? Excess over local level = 0.0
